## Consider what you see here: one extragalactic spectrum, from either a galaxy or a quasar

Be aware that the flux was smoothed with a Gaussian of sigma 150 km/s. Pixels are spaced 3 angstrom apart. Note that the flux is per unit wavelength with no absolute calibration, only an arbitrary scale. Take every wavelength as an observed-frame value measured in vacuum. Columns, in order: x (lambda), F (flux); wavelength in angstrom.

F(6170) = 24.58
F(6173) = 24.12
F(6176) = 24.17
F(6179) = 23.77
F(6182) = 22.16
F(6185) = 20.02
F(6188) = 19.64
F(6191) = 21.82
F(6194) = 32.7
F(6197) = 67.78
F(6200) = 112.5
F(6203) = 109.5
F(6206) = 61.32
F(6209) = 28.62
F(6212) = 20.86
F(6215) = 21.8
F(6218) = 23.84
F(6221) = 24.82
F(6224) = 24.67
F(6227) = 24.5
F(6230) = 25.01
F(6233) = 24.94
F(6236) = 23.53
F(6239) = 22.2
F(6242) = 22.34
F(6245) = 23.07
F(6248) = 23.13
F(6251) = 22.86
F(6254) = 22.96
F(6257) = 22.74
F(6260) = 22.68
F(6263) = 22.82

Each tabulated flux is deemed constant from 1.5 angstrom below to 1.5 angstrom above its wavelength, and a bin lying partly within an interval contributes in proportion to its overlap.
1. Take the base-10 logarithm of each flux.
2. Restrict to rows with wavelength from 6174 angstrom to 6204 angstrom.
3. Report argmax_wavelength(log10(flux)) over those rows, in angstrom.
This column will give 6200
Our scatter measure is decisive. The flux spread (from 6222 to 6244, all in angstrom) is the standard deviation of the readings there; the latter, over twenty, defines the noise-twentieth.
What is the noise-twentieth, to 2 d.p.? 0.06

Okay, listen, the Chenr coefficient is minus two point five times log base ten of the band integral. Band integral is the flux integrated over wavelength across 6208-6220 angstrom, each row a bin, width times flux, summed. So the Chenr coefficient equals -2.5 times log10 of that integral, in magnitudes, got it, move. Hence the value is -6.1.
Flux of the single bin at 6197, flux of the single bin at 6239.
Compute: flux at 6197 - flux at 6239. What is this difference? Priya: 46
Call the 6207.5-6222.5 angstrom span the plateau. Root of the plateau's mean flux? 4.90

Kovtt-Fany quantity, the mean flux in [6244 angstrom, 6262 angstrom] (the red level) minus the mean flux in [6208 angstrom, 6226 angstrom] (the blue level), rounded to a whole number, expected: -1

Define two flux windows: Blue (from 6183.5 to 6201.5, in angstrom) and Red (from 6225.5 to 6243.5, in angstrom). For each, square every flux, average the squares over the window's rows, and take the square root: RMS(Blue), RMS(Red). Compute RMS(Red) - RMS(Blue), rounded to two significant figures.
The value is -33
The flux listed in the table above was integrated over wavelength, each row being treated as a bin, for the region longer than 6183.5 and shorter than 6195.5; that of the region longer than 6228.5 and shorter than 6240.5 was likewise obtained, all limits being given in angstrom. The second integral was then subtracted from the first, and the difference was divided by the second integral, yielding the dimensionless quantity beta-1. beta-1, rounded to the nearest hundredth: -0.02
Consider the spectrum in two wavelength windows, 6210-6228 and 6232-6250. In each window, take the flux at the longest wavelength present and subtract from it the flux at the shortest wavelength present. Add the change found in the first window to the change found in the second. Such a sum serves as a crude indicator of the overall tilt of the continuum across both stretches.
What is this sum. 2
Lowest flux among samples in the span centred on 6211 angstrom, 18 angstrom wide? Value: 20.86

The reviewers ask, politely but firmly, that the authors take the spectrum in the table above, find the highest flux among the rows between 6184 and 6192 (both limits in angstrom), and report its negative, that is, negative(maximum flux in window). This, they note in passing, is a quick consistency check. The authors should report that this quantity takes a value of -22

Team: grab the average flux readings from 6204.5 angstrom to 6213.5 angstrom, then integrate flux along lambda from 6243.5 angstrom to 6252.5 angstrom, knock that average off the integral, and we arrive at 170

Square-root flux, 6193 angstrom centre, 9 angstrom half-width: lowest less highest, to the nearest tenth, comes -6.2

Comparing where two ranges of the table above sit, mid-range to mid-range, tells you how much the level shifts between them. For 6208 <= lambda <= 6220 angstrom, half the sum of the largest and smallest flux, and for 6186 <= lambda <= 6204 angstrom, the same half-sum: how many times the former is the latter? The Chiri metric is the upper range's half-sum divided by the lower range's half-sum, 0.4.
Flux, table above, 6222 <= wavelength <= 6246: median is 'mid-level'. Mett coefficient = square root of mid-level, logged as 4.90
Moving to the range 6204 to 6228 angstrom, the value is 4.96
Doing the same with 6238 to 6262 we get 4.77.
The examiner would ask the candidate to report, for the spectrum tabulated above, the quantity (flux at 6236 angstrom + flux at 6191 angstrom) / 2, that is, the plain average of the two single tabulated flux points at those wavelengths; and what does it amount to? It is 23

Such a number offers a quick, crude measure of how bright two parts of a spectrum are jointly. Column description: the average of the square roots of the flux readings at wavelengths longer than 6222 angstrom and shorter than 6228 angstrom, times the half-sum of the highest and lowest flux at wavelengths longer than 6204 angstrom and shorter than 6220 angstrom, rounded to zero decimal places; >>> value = 204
